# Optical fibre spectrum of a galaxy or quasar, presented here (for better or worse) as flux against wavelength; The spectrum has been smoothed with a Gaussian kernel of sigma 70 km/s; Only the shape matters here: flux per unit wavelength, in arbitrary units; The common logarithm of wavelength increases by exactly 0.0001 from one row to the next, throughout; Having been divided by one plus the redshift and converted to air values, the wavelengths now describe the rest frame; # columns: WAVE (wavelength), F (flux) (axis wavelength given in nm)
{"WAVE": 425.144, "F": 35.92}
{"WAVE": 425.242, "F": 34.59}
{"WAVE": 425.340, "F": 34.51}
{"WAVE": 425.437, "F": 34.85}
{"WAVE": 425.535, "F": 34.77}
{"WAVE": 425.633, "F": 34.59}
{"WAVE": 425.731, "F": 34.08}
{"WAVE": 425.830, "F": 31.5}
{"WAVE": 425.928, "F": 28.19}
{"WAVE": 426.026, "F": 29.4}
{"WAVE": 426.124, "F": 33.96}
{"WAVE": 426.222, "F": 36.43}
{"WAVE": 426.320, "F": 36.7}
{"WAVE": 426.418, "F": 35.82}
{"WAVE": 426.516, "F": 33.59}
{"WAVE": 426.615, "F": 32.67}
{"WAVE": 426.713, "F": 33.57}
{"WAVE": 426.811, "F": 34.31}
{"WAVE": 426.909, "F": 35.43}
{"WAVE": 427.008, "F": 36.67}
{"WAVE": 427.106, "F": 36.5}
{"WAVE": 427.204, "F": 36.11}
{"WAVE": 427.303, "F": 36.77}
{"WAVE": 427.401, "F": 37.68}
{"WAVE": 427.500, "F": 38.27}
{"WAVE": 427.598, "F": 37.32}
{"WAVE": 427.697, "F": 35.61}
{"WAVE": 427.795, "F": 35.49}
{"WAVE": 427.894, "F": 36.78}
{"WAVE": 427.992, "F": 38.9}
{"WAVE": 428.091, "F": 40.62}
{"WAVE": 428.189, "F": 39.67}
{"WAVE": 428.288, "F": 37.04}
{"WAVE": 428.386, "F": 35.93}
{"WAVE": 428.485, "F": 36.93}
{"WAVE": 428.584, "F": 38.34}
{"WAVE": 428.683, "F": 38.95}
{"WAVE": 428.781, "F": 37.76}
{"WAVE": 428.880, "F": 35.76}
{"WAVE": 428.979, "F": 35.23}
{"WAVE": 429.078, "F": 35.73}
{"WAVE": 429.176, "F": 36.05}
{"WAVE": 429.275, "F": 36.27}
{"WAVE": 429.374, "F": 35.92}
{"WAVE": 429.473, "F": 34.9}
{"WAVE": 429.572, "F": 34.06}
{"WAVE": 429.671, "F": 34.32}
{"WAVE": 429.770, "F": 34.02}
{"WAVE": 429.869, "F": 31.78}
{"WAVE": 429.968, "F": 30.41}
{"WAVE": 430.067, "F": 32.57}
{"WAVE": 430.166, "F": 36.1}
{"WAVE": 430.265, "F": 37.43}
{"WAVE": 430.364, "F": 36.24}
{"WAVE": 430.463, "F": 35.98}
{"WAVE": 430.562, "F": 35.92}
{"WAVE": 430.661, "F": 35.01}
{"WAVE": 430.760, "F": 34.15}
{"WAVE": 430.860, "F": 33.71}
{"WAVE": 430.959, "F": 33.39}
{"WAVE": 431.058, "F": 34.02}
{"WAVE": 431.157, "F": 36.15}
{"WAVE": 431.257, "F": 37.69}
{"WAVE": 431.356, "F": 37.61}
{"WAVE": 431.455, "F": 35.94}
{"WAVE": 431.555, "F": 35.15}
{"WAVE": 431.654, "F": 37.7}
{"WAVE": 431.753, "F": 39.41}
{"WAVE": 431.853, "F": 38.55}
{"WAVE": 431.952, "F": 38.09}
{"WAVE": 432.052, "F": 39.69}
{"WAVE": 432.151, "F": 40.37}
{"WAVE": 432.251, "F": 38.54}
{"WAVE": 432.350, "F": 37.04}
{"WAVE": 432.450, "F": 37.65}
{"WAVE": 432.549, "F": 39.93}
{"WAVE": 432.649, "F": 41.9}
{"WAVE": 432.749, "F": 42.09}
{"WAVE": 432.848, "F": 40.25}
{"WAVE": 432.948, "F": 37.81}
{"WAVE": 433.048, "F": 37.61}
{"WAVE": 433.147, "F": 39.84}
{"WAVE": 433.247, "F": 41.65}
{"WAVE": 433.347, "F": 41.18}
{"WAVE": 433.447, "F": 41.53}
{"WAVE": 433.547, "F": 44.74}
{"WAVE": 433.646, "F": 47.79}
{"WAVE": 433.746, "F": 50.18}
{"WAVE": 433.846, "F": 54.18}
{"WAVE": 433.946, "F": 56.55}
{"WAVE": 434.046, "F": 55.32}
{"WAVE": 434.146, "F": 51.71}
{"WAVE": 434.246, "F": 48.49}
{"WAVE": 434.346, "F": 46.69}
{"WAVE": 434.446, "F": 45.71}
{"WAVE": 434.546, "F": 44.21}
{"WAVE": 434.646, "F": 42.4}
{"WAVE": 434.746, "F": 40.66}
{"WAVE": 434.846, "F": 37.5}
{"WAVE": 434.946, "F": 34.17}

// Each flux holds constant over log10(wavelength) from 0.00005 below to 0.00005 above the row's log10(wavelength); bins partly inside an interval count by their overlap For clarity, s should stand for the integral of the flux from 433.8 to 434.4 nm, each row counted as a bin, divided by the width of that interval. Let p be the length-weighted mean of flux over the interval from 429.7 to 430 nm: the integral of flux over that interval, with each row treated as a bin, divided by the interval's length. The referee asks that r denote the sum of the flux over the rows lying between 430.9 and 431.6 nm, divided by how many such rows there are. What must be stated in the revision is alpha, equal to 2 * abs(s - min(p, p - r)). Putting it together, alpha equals 111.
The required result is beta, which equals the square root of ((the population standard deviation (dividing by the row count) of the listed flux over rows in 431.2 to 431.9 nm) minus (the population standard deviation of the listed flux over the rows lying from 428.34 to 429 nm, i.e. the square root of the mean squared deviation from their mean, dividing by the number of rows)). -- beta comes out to 0.20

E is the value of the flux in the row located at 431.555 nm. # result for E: 35.15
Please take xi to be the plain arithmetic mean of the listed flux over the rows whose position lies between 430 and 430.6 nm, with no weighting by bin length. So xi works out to 36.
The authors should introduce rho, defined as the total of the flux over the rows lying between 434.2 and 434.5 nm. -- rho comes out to 141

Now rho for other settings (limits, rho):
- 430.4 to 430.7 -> 107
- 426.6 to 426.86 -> 101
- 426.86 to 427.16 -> 109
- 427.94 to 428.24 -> 119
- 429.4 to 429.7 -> 103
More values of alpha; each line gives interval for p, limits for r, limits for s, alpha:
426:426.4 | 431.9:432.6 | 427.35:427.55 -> 84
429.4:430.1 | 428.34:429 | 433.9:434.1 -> 119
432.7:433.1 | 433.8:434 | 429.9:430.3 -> 100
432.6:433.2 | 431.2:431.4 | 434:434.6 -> 93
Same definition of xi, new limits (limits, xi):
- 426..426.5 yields 34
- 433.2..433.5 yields 41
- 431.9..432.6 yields 39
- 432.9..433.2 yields 38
